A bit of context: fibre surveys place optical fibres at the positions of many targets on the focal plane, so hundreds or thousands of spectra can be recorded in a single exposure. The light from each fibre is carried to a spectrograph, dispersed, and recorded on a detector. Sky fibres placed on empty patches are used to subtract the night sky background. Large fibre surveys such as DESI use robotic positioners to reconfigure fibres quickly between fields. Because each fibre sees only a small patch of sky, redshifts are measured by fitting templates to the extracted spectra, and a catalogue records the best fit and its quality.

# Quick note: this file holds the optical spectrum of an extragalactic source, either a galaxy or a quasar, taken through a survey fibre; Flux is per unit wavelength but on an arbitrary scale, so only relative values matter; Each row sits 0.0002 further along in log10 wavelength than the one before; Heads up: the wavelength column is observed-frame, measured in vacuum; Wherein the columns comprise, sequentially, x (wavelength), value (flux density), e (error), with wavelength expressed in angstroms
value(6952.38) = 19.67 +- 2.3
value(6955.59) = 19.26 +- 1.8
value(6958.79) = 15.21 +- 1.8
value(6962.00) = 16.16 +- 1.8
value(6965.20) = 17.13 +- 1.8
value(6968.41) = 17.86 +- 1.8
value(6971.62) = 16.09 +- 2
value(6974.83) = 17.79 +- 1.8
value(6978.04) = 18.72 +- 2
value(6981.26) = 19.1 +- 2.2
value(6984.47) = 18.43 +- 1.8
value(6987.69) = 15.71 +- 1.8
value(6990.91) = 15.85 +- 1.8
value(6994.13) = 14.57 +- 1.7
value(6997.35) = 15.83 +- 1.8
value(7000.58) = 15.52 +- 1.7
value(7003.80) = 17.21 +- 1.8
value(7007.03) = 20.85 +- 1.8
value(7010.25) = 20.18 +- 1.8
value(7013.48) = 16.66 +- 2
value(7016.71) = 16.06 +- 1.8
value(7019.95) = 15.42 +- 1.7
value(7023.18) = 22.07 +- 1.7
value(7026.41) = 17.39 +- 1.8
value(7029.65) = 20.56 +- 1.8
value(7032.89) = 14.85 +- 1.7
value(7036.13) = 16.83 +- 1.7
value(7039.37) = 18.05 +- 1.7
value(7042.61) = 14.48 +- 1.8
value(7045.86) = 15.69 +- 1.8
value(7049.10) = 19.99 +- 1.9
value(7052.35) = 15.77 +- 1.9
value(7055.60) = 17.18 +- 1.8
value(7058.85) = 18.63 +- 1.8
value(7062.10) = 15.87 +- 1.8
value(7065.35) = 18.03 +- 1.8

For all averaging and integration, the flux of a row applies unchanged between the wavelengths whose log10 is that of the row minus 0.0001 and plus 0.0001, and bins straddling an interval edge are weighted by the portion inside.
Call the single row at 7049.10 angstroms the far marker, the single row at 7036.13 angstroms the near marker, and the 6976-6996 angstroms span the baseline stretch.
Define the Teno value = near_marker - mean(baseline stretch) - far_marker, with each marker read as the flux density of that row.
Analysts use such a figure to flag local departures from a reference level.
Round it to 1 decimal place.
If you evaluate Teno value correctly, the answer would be -20.2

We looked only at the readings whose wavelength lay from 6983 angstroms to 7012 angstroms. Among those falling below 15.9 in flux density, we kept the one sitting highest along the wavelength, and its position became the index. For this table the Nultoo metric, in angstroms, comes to 7000.58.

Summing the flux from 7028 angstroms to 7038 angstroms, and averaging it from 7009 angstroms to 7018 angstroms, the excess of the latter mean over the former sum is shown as -35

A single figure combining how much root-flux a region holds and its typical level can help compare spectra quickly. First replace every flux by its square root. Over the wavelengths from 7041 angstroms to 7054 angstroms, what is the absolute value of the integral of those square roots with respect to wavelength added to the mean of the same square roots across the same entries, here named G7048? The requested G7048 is 57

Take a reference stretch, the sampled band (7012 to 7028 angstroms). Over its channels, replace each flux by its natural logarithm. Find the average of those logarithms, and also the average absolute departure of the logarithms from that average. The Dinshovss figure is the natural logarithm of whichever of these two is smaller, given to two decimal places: -2.34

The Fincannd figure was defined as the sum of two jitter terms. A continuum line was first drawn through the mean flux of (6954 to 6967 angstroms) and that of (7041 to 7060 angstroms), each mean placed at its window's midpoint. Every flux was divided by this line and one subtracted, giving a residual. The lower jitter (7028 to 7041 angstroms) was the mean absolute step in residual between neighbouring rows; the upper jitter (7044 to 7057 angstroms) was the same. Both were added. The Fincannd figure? 0.37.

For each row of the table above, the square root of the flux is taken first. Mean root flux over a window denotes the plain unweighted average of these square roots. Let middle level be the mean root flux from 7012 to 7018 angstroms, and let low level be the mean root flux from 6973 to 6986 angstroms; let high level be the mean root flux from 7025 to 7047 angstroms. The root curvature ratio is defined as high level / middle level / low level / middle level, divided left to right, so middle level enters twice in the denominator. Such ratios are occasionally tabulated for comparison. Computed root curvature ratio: 0.058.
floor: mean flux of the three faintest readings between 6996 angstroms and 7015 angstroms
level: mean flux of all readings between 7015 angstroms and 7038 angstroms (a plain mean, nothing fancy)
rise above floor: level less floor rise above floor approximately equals 1.6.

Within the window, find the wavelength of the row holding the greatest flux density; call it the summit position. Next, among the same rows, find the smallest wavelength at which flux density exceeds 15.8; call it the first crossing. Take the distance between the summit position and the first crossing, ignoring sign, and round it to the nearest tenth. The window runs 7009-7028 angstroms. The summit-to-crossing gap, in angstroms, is 12.9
